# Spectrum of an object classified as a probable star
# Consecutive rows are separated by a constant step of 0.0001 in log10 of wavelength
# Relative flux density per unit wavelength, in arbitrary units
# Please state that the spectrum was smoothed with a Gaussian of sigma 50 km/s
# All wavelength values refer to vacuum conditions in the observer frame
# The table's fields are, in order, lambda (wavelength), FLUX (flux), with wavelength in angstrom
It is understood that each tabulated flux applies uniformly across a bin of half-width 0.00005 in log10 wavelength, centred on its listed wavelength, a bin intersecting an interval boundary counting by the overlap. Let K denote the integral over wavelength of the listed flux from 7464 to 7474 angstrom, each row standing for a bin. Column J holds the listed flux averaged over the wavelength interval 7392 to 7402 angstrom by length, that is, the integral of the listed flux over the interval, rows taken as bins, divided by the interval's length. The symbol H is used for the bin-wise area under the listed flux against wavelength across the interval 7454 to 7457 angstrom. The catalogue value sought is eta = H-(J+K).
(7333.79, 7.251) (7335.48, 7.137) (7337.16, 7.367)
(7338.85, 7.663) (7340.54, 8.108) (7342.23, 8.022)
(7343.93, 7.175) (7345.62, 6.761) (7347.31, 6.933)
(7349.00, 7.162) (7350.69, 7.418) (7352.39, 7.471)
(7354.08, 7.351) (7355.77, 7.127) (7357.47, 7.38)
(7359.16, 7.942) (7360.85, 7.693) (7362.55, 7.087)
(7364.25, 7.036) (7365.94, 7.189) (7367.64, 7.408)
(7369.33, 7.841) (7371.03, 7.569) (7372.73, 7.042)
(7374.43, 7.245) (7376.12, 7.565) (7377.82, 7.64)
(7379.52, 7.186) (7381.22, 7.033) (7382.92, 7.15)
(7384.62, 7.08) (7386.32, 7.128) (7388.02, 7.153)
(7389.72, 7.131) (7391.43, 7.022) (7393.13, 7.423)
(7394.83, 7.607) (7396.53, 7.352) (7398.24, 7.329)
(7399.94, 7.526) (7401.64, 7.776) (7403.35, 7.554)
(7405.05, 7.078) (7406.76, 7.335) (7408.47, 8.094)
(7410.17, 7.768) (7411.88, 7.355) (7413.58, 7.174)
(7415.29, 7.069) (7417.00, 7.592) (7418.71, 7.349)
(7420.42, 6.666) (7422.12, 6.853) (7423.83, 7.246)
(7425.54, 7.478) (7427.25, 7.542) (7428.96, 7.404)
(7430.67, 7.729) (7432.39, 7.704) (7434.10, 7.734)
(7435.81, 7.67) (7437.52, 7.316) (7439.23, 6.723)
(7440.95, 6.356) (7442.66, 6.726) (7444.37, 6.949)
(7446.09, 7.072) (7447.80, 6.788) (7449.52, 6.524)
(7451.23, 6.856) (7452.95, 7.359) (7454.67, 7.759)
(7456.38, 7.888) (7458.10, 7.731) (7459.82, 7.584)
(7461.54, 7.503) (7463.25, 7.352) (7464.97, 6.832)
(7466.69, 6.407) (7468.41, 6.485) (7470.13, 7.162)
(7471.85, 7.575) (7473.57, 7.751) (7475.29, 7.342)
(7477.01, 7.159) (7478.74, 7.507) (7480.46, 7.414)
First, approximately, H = 24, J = 7.5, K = 70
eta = -54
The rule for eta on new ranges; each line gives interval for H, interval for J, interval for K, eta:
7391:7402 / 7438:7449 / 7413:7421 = 18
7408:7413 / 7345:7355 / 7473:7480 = -21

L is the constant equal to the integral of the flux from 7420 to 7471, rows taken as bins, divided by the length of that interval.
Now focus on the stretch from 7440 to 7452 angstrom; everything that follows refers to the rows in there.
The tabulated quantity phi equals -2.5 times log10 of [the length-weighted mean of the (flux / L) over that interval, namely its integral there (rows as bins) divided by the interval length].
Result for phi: 0.067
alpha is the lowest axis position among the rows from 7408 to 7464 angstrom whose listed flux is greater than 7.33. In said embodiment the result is 7408.47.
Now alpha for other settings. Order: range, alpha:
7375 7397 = 7376.12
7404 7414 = 7406.76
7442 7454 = 7452.95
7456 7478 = 7456.38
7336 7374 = 7337.16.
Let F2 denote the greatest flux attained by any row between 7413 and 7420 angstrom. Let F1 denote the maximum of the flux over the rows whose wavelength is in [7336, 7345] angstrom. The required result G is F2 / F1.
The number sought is 0.94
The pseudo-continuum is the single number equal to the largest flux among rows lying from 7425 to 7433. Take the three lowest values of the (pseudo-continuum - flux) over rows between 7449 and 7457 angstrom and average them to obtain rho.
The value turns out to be 0.06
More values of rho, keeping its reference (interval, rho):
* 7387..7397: 0.27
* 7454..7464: -0.06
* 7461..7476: 0.12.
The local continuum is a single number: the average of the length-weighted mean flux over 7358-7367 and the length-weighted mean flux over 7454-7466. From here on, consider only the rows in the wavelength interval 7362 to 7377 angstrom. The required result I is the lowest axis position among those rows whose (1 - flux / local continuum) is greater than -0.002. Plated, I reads 7362.55 angstrom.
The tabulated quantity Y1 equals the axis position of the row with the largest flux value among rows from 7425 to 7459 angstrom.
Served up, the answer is 7456.38 angstrom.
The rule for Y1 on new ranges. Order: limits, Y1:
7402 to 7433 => 7408.47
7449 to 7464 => 7456.38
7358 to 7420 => 7408.47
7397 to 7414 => 7408.47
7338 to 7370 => 7340.54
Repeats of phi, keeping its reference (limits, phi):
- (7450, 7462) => -0.046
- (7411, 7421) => -0.004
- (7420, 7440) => -0.026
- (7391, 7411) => -0.047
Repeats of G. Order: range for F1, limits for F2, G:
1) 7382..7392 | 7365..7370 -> 1.10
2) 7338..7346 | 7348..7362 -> 0.98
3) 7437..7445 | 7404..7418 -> 1.11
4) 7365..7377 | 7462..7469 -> 0.94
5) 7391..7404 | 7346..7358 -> 0.96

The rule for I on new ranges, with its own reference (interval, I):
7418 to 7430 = 7418.71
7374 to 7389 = 7374.43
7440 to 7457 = 7440.95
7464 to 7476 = 7464.97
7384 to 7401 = 7384.62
